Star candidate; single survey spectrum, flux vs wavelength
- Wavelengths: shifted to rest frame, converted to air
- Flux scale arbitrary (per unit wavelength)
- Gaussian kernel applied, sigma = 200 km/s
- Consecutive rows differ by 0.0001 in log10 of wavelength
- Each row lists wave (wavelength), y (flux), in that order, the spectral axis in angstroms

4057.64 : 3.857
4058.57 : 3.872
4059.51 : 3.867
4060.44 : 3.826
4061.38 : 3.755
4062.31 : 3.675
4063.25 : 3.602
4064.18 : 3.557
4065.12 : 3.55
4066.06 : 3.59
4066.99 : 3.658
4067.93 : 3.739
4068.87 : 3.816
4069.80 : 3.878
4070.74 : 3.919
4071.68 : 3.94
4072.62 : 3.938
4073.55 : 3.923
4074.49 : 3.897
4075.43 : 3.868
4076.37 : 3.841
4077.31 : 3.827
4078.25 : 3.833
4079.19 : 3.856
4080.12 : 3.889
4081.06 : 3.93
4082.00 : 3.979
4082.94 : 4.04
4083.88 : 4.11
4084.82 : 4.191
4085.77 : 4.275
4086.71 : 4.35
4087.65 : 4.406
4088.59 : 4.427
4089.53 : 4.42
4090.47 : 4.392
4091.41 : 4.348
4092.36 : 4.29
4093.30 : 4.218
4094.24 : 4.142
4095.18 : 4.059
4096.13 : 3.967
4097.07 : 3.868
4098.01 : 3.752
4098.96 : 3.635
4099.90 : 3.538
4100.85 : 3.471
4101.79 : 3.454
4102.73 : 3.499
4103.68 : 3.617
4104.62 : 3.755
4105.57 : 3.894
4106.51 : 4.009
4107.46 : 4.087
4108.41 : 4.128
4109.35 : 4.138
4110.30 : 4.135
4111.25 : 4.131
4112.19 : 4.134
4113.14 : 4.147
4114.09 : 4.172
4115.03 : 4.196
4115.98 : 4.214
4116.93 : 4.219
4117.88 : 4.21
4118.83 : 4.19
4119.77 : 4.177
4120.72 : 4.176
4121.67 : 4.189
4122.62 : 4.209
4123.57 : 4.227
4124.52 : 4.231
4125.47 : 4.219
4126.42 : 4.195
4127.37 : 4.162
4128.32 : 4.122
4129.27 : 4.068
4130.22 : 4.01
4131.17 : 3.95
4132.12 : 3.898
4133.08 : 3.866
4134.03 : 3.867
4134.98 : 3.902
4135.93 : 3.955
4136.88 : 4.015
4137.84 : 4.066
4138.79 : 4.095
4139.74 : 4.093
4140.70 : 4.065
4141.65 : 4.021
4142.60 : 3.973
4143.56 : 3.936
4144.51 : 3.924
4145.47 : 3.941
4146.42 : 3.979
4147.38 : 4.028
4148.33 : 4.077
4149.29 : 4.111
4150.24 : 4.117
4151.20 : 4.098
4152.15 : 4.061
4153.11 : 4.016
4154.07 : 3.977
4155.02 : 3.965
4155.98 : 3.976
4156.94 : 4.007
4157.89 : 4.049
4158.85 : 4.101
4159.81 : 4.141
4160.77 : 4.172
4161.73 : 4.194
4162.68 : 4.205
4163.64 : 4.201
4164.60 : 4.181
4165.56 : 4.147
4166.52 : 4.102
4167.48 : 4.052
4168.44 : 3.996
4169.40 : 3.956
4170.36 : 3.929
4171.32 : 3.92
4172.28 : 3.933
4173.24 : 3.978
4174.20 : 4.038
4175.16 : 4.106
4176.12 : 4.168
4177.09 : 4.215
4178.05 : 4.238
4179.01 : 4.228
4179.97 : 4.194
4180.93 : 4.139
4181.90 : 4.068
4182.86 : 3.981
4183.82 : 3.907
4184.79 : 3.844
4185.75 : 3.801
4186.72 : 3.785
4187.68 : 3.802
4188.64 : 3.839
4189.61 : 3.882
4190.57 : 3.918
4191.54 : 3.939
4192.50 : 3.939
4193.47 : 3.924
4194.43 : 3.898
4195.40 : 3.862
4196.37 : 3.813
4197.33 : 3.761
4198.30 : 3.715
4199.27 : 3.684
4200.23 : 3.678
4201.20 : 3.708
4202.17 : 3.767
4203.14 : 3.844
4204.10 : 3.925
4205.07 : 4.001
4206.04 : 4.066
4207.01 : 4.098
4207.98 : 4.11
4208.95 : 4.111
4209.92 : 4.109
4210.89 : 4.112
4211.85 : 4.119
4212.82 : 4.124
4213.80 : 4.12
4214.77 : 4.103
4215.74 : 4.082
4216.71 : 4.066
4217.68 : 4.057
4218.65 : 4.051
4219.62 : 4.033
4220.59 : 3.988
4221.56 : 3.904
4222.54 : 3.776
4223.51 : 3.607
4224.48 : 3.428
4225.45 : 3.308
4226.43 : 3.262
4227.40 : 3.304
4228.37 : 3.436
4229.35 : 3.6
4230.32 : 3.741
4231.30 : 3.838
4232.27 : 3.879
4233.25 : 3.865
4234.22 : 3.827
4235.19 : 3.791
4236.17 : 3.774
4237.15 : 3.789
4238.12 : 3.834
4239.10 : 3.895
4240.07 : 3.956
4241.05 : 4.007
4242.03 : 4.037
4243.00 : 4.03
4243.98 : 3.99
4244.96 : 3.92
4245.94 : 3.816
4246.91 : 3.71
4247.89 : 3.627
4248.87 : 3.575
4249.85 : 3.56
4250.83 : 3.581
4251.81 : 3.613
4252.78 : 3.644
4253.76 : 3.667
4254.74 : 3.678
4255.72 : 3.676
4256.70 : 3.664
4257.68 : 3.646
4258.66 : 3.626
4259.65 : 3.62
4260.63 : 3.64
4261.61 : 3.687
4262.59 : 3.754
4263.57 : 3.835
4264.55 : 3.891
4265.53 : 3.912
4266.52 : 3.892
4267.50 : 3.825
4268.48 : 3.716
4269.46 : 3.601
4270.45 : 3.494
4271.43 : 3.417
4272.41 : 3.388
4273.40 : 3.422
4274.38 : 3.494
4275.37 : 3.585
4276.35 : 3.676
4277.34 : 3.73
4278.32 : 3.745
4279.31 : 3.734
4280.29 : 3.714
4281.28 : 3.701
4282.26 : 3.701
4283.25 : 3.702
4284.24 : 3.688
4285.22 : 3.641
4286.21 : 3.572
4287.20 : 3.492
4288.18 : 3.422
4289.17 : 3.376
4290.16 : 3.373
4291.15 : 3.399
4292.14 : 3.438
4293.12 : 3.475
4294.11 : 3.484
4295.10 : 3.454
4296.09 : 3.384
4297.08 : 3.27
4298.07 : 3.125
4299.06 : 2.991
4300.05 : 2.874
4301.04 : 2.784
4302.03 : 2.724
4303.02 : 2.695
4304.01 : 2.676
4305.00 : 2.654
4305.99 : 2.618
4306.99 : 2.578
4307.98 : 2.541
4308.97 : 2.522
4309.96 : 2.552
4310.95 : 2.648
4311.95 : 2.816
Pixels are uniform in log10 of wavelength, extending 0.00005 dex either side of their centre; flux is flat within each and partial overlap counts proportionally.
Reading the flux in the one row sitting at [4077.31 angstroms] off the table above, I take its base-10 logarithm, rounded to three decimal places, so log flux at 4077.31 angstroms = 0.583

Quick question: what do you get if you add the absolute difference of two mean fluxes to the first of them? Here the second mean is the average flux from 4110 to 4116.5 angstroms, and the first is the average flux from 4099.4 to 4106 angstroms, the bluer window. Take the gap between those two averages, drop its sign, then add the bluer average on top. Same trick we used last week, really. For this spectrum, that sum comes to 4.16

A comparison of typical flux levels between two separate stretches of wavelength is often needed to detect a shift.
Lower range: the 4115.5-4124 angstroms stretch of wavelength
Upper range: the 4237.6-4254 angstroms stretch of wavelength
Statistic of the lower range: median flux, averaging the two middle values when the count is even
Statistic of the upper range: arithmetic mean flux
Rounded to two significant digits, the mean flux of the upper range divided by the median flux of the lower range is 0.90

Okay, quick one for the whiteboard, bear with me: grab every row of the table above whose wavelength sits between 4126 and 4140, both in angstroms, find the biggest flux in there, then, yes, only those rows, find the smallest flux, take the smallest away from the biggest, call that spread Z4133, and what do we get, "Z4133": 0.3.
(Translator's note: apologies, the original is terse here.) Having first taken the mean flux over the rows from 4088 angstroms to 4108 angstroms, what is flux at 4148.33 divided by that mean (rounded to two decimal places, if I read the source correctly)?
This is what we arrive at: 1.03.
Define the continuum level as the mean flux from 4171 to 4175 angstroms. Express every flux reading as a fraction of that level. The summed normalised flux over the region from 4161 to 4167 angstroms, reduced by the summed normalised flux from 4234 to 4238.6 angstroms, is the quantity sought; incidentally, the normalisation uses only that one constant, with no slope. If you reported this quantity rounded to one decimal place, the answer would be 1.5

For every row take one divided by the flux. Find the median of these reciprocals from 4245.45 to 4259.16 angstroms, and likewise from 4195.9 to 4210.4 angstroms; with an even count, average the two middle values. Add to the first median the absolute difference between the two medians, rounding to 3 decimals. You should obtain 0.289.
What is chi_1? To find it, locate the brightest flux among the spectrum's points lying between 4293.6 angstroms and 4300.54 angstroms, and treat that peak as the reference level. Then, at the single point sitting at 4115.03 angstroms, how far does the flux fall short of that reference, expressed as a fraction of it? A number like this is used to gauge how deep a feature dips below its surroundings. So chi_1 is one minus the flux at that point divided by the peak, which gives -0.20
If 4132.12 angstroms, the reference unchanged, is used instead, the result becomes -0.12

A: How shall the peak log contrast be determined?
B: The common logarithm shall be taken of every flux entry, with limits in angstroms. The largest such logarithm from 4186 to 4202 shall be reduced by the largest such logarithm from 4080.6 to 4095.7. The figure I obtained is -0.051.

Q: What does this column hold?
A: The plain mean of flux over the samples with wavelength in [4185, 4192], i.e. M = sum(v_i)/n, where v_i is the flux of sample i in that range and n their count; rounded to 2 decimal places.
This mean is 3.85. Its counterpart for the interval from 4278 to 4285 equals 3.71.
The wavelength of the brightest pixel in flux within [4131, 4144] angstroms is 4138.79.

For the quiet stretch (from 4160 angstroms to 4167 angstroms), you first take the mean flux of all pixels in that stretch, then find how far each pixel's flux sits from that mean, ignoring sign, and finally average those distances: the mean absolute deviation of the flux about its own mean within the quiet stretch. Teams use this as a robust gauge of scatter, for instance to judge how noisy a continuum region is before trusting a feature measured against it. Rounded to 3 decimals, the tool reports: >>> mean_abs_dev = 0.027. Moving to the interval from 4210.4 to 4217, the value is 0.017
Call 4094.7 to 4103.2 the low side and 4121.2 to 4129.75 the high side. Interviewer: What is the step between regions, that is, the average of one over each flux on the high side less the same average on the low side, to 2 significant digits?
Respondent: -0.032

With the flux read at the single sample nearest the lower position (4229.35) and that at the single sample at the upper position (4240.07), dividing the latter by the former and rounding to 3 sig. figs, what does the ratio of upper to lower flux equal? 1.10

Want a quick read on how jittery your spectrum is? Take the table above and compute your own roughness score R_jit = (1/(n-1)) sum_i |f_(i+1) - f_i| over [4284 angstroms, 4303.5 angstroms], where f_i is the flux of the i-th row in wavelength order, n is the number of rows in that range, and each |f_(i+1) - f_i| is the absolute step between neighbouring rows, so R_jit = 0.06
